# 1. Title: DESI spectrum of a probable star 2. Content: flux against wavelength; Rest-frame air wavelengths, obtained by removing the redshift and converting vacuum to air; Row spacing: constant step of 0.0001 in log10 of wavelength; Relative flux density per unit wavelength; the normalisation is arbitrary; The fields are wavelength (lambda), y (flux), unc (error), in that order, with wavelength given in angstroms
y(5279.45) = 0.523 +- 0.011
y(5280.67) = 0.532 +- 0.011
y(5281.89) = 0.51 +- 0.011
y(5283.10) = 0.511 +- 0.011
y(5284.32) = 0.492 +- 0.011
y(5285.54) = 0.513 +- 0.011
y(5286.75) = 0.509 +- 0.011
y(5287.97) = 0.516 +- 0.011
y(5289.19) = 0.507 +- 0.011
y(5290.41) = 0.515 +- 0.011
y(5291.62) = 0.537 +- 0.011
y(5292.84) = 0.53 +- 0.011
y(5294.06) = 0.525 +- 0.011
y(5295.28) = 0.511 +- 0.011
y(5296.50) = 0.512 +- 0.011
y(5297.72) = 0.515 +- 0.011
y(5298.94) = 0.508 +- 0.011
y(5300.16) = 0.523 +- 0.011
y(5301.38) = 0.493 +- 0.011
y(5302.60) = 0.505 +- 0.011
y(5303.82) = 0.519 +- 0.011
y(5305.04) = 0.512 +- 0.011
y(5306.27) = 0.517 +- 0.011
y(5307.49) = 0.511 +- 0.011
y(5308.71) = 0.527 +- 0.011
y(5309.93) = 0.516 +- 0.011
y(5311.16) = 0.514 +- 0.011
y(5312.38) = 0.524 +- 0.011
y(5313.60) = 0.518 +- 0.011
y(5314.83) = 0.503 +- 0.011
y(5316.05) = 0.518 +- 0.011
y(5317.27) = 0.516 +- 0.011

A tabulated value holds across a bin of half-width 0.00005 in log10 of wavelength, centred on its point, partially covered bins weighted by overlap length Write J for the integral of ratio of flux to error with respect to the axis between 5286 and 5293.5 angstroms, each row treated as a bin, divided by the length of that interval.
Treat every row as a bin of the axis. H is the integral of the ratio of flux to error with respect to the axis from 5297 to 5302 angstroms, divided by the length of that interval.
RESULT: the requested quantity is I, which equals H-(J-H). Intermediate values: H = 46.4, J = 47.2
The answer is 45.5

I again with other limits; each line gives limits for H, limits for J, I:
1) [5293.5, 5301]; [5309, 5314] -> 46.4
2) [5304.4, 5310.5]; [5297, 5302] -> 47.6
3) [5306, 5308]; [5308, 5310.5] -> 46.0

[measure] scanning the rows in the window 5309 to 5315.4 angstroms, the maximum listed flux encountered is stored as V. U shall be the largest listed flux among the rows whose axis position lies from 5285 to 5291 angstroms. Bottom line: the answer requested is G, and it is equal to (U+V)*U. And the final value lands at 0.537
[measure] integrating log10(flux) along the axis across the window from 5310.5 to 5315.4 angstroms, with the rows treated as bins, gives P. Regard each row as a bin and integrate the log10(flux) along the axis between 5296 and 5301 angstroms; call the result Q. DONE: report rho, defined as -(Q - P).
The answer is 0.04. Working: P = -1.41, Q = -1.45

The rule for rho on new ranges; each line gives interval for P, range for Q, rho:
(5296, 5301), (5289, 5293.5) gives -0.18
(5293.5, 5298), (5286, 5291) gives 0.16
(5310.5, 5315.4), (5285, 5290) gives 0.05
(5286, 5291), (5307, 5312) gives -0.02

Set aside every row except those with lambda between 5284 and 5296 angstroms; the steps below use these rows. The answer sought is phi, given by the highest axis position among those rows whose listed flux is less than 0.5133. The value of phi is 5295.28 angstroms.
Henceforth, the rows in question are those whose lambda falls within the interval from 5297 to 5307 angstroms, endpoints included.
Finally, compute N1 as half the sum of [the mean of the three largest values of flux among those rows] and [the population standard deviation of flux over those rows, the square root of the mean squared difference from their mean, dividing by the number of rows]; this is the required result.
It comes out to 0.264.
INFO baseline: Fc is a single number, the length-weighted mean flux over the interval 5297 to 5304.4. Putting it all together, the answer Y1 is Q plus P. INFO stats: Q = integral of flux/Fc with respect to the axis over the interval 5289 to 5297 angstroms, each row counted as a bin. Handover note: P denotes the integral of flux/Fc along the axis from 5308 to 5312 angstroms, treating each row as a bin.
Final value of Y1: 12.2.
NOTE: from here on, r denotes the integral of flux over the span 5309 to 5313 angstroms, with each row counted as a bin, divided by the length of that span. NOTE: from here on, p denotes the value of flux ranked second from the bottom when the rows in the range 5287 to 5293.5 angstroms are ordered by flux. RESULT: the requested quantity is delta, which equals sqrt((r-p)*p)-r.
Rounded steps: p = 0.515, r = 0.519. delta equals -0.474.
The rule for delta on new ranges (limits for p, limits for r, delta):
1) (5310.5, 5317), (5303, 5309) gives -0.483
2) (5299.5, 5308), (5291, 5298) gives -0.429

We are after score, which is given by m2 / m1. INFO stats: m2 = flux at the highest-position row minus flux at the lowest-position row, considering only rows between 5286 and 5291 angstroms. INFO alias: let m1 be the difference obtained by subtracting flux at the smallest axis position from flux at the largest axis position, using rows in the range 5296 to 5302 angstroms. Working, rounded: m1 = -0.019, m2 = 0.006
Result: -0.32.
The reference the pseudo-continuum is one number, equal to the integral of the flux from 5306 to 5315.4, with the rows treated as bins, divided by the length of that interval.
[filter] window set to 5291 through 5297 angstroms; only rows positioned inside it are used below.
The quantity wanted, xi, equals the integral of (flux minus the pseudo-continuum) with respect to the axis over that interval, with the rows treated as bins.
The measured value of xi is 0.042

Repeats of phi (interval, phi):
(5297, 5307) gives 5305.04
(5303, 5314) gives 5307.49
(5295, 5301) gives 5298.94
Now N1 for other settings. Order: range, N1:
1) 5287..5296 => 0.270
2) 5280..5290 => 0.265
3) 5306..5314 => 0.264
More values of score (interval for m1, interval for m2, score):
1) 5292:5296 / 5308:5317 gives 0.47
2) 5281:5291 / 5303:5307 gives -0.40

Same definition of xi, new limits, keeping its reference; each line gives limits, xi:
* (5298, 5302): -0.031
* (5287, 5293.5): 0.027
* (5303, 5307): -0.004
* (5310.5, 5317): -0.005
